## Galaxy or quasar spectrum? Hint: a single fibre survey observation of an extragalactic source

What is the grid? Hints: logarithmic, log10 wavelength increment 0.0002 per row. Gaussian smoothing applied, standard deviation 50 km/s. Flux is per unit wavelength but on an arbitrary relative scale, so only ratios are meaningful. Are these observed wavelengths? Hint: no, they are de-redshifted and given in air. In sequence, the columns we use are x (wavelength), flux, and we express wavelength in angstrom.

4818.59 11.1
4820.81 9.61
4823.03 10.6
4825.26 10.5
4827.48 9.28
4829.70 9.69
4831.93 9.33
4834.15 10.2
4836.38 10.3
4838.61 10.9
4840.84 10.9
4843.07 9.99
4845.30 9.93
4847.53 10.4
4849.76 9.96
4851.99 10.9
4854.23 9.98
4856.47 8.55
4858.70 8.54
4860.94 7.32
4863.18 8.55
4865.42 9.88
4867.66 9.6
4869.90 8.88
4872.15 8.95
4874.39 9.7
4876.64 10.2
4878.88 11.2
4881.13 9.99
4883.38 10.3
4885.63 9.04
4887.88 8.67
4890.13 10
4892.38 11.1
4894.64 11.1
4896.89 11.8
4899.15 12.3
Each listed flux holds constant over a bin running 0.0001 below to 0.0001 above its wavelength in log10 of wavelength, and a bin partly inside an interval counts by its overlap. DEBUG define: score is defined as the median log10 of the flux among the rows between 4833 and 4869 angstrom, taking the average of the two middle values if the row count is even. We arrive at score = 0.999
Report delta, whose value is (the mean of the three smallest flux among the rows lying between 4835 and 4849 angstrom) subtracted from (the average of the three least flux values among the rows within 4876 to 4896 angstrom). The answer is -0.8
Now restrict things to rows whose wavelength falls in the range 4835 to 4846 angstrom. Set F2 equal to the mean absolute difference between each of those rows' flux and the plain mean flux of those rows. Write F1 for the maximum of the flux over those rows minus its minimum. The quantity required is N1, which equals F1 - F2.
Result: 0.57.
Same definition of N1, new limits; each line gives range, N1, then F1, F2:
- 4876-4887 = 1.66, 2.16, 0.50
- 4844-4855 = 0.64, 0.97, 0.33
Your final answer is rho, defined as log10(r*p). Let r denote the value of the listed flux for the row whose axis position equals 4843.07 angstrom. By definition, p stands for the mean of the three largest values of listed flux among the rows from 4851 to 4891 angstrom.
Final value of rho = 2.03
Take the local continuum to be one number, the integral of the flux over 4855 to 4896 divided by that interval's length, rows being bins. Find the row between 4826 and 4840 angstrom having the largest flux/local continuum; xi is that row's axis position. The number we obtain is 4838.61 angstrom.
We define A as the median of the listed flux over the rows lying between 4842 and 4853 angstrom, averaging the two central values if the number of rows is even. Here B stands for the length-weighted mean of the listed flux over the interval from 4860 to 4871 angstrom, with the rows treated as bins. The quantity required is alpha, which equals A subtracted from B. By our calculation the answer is -1.12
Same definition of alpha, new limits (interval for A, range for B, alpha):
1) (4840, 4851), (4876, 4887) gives 0.12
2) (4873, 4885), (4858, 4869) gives -1.41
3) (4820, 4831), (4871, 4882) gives 0.31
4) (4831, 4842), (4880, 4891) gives -0.71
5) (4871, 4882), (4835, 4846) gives 0.42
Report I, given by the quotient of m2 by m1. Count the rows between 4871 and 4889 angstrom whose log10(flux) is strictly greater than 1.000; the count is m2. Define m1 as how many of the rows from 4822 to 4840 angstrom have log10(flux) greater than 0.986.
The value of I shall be 0.50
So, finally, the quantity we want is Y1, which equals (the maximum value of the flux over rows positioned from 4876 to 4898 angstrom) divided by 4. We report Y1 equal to 2.95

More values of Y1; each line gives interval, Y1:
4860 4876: 2.47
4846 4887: 2.80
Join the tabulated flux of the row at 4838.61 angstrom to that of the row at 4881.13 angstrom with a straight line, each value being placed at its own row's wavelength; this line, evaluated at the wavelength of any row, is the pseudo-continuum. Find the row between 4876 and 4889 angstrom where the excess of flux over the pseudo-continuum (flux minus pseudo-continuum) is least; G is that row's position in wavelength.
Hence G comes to 4887.88 angstrom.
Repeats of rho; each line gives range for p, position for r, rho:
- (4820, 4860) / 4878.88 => 2.09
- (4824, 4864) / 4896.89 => 2.11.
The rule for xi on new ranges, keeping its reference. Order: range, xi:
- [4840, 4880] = 4878.88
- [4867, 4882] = 4878.88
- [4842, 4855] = 4851.99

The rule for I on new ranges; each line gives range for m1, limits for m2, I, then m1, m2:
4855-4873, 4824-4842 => 5.00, 1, 5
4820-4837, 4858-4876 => 0.00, 5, 0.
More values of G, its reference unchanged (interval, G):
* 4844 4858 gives 4856.47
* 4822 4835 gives 4827.48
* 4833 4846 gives 4845.30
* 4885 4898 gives 4887.88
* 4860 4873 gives 4860.94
